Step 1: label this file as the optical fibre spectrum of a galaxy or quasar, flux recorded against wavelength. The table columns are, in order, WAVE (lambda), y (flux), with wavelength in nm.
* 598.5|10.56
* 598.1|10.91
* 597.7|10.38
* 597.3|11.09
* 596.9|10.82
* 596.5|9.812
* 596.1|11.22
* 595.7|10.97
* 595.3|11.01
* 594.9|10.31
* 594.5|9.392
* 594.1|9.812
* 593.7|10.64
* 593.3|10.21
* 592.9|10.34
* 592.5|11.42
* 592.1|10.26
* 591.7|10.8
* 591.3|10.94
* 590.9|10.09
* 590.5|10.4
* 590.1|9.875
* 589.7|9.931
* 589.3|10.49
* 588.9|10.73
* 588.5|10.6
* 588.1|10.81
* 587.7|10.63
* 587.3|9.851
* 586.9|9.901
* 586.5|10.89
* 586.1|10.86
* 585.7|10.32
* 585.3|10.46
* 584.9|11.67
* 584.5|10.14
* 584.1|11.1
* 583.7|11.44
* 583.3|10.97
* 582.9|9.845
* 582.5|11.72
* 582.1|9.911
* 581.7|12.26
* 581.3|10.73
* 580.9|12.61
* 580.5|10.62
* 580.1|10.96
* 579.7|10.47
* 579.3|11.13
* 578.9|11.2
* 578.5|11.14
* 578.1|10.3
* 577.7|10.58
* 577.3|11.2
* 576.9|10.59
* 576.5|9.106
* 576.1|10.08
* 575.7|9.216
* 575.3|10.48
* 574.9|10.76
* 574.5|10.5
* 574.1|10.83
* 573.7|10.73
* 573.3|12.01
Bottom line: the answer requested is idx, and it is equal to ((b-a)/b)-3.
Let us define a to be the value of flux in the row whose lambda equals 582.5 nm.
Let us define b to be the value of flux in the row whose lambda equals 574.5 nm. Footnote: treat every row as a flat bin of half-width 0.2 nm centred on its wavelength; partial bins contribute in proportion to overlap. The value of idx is -3.12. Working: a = 11.72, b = 10.5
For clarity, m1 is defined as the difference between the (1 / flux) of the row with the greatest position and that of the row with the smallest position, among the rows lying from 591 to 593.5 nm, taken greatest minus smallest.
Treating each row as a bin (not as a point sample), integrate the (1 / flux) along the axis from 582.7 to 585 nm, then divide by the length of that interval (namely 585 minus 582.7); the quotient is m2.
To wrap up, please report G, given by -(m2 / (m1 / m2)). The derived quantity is -1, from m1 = 0.007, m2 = 0.093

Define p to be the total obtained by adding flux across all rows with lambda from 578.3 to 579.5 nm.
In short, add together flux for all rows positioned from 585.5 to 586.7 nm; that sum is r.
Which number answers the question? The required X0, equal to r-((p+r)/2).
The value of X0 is -0.7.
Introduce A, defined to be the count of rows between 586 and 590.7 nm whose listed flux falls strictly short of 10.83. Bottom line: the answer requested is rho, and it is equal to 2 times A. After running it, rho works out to 20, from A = 10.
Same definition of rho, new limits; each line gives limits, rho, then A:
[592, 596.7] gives 16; 8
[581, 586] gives 12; 6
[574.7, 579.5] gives 16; 8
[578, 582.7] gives 10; 5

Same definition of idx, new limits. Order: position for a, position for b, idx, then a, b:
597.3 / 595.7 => -3.01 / 11.09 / 10.97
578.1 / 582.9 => -3.05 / 10.3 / 9.845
